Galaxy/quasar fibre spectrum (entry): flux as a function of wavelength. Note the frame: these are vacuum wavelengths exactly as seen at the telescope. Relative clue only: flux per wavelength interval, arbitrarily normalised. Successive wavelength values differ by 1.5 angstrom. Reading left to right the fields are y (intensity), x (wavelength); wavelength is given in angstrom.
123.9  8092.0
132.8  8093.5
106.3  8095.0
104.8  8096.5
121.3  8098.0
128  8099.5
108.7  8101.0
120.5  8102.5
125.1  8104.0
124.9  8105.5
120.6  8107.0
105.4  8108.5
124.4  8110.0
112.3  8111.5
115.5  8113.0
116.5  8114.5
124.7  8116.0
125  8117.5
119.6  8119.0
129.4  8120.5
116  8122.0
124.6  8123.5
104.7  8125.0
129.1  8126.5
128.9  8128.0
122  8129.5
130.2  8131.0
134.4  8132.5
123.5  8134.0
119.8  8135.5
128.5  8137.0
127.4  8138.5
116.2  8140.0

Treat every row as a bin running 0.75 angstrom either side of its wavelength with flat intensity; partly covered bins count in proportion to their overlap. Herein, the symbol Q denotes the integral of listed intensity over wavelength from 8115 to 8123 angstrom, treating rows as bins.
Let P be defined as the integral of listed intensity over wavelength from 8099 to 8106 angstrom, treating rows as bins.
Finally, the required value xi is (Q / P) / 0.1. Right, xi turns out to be 11.6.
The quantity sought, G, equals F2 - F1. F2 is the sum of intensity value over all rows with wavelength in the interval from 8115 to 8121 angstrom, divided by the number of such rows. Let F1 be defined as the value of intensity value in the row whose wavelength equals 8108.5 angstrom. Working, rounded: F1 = 105.4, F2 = 125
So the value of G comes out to 19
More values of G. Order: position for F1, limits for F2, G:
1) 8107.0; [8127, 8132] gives 6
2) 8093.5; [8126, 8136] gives -6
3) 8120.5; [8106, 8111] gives -13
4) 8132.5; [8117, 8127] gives -13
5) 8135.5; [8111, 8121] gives 1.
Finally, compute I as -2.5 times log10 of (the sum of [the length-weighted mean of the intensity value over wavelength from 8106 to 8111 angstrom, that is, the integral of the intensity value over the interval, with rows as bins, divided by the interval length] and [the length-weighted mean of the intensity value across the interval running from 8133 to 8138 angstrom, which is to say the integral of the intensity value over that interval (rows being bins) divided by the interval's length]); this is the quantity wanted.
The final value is -5.96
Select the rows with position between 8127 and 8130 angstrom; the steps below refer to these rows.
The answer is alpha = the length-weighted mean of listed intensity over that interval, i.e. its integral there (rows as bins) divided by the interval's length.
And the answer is 126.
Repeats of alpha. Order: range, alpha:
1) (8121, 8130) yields 121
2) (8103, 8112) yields 119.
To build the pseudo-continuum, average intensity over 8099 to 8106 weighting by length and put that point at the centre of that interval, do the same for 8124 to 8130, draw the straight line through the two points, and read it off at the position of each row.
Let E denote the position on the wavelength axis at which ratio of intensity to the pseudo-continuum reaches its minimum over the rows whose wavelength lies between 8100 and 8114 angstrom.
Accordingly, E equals 8108.5 angstrom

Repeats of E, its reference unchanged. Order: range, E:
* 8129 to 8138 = 8135.5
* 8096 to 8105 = 8096.5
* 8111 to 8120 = 8111.5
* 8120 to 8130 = 8125.0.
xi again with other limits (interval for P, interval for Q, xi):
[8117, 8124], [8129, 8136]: 10.3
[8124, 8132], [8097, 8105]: 9.8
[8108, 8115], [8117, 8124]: 10.7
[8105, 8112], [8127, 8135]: 12.4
